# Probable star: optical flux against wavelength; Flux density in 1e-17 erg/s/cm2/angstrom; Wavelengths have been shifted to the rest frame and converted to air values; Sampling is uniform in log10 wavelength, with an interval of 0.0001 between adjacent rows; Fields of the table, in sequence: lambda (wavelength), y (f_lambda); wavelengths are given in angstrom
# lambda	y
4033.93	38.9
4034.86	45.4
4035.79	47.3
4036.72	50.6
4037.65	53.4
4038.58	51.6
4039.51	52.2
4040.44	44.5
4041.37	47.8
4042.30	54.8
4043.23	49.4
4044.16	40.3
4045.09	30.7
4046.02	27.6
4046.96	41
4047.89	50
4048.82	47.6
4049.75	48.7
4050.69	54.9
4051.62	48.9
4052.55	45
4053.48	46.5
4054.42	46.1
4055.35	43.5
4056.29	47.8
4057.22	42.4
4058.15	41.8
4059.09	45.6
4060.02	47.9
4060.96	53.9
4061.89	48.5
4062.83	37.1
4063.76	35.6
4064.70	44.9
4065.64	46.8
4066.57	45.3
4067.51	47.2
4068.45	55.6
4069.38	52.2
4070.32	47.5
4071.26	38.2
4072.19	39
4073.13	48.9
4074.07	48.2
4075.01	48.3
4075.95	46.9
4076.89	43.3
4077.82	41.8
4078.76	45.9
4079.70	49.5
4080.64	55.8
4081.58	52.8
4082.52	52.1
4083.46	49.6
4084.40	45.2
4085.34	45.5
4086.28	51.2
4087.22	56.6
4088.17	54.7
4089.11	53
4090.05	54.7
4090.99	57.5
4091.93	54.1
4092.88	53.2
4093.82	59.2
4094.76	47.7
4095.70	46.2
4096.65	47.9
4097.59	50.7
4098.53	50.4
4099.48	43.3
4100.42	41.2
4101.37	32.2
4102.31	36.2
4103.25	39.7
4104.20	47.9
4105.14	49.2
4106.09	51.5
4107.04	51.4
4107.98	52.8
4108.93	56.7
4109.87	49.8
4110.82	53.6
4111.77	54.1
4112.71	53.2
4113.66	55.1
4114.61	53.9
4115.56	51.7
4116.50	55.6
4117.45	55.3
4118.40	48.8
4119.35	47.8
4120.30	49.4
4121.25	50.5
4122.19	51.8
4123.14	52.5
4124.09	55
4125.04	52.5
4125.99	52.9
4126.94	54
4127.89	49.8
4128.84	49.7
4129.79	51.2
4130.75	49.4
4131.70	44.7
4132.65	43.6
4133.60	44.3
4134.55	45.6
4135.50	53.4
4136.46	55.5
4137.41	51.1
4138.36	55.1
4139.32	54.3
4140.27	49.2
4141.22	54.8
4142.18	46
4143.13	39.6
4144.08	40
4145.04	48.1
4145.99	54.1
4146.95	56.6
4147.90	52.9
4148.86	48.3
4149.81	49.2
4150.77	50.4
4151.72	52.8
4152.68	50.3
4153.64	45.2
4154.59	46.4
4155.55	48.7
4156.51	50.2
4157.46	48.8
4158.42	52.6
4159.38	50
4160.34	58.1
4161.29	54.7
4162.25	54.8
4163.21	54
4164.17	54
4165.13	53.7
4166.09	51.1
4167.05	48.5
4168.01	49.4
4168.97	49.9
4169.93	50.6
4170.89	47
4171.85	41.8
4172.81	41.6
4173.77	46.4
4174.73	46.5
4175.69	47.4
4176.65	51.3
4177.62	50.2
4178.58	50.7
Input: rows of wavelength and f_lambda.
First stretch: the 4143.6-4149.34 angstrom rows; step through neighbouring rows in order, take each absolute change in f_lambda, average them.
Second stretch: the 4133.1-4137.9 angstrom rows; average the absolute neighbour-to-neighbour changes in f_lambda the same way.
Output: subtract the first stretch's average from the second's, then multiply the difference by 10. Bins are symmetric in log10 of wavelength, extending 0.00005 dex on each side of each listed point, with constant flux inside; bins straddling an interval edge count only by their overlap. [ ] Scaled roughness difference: -11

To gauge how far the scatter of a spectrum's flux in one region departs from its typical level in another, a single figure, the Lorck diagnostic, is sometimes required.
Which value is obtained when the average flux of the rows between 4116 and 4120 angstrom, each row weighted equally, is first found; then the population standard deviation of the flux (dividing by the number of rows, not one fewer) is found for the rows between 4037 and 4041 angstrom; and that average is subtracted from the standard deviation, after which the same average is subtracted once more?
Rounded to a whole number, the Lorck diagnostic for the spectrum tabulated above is -100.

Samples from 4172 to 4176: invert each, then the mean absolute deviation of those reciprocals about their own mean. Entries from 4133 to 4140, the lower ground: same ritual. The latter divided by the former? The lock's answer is 1.5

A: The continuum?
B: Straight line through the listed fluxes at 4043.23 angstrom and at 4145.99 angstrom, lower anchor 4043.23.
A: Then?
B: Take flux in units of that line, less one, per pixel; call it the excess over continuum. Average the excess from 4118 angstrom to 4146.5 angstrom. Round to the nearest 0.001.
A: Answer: -0.068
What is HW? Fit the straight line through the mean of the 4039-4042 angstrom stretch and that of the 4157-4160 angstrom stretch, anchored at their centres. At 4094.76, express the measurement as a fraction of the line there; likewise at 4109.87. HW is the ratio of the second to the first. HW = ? 1.04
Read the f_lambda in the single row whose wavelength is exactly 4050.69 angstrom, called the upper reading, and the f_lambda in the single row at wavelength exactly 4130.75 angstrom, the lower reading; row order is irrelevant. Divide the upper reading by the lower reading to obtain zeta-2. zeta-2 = 1.11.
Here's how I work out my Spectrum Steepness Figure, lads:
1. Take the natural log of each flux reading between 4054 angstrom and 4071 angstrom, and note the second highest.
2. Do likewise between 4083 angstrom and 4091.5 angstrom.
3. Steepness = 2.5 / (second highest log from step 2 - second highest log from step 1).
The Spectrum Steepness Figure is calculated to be 51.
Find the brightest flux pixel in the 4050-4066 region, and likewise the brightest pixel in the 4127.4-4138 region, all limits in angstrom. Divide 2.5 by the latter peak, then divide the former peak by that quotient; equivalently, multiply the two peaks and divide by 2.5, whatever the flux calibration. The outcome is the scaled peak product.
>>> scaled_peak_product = 1219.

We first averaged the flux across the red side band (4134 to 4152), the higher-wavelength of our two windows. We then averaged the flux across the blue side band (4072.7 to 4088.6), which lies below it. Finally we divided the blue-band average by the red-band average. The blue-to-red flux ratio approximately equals 0.977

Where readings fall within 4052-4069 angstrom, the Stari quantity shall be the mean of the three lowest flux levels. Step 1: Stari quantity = 38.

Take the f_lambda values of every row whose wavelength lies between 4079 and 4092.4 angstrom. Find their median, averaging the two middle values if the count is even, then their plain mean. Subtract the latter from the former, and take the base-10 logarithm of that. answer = -0.2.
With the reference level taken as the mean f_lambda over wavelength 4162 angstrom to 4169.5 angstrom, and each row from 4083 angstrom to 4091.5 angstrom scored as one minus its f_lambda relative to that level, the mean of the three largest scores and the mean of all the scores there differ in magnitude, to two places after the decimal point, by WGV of 0.10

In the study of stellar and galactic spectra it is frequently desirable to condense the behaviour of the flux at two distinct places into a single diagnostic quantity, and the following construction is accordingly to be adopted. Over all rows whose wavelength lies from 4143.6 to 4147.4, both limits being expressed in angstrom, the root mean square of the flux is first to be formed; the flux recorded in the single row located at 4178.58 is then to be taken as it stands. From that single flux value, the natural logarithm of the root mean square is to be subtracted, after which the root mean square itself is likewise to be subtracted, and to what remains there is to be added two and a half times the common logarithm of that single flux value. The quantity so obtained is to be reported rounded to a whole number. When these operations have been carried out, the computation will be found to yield 1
